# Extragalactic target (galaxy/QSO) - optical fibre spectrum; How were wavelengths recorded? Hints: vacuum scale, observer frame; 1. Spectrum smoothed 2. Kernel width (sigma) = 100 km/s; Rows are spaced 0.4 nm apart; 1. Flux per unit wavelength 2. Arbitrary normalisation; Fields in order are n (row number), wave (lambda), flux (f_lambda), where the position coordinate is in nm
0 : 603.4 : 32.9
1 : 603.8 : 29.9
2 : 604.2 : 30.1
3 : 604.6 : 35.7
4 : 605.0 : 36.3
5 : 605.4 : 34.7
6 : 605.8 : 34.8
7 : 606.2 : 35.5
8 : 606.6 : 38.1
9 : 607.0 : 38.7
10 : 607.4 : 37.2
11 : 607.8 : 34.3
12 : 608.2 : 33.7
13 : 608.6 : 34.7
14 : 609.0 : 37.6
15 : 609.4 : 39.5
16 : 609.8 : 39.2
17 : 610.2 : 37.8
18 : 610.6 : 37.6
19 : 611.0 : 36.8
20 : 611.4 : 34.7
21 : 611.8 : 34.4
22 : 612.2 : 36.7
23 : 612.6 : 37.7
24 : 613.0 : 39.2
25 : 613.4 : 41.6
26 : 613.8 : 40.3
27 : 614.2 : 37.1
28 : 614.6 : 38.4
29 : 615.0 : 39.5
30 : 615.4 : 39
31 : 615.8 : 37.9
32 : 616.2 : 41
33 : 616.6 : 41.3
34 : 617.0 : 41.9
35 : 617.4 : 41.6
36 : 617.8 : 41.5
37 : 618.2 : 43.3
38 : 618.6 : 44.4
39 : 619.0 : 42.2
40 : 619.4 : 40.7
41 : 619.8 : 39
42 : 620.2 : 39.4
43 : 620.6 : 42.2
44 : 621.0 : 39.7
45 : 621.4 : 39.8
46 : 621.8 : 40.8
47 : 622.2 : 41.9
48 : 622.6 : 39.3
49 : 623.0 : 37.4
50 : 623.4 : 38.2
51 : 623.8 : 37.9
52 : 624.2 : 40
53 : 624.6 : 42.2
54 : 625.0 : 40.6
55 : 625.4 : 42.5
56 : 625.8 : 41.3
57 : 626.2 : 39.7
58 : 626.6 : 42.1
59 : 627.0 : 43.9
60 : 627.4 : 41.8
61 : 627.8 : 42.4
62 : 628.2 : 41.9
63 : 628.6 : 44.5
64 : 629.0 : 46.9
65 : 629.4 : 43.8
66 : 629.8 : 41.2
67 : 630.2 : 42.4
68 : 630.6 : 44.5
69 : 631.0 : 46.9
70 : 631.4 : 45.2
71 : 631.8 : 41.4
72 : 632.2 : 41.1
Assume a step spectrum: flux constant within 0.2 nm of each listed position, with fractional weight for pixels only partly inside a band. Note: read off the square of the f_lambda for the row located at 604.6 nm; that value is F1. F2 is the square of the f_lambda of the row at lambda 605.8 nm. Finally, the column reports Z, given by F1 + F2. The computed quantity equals 2486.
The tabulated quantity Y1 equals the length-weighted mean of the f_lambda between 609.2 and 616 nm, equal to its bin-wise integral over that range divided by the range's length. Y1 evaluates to 38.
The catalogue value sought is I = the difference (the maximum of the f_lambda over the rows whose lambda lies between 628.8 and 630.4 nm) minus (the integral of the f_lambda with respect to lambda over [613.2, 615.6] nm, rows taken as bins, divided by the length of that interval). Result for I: 8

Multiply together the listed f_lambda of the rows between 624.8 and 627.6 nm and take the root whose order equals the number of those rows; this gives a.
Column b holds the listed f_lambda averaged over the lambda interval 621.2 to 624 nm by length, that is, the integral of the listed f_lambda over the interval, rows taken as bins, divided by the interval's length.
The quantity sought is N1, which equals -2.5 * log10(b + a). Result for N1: -4.77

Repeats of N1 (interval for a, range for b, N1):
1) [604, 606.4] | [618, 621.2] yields -4.70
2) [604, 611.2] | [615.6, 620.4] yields -4.72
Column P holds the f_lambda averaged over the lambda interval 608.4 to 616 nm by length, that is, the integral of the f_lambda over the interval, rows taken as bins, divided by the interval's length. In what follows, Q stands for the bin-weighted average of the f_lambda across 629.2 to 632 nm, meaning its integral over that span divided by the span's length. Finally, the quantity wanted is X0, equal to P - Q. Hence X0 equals -5.7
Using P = 37.9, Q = 43.6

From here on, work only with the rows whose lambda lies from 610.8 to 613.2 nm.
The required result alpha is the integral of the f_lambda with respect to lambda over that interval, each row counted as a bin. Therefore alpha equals 88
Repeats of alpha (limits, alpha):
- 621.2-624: 110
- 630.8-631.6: 37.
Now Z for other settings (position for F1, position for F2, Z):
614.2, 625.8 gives 3082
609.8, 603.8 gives 2431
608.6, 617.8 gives 2926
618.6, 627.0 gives 3899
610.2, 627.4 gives 3176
